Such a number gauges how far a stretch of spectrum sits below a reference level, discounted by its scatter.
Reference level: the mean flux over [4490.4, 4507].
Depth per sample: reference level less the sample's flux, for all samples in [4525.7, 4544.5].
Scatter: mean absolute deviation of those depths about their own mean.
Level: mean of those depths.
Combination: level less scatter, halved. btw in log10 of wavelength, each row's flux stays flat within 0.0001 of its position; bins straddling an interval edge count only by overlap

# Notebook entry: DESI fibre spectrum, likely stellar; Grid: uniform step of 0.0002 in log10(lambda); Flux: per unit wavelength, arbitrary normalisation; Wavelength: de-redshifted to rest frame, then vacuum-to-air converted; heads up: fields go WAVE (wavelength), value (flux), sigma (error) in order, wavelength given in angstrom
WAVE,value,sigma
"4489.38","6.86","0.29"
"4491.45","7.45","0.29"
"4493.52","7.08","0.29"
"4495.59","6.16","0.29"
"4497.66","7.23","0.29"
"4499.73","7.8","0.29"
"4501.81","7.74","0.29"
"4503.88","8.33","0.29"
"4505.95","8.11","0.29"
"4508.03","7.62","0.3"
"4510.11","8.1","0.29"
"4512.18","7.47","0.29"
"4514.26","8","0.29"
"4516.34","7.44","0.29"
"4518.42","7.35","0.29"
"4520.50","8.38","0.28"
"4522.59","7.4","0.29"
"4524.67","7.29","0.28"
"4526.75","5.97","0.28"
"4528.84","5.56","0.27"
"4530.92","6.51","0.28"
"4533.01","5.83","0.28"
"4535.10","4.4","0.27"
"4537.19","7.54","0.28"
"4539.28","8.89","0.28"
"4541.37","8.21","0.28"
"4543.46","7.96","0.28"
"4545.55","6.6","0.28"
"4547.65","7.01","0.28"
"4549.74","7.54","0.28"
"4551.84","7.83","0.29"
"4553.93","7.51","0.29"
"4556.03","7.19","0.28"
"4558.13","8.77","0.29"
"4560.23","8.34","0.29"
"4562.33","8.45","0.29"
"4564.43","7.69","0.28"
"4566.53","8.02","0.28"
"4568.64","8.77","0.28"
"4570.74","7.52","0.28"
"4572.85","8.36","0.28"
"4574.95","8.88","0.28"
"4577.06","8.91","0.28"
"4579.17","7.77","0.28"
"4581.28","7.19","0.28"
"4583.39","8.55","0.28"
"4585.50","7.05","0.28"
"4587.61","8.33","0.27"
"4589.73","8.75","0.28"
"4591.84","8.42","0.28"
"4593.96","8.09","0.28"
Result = -0.3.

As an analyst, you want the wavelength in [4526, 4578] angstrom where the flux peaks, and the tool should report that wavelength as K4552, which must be 4577.06 angstrom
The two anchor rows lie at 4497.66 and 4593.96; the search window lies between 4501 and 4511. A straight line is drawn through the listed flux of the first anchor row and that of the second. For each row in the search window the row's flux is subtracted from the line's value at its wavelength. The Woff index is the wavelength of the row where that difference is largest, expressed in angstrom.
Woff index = 4508.03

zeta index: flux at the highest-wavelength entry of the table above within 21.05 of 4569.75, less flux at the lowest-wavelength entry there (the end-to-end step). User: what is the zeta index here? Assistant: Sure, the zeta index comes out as 1.2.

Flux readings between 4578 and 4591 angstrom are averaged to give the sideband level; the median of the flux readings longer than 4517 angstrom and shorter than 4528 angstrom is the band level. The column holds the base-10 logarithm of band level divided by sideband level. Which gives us -0.034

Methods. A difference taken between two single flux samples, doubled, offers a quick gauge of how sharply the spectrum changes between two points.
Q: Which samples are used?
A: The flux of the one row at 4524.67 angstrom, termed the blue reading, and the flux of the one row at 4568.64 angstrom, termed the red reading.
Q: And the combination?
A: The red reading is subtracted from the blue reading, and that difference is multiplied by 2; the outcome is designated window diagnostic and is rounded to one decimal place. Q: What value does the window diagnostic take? -3.0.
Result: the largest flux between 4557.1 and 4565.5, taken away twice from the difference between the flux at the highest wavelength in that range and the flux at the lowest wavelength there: -18.6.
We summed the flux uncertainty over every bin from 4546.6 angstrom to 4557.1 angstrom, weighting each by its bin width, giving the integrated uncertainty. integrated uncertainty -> 2.98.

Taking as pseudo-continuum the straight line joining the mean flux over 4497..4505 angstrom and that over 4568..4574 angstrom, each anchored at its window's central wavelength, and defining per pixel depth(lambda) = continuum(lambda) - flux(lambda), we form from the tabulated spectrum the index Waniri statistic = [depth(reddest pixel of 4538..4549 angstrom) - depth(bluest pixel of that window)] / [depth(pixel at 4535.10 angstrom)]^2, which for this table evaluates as 0.1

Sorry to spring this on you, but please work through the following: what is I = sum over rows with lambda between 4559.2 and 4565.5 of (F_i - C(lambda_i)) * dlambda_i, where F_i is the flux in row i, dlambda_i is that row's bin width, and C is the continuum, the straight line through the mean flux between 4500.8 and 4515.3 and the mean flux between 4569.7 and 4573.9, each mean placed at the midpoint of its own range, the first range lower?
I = 1.4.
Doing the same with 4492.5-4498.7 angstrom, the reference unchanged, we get -6.7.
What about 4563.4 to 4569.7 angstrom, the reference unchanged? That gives 1.4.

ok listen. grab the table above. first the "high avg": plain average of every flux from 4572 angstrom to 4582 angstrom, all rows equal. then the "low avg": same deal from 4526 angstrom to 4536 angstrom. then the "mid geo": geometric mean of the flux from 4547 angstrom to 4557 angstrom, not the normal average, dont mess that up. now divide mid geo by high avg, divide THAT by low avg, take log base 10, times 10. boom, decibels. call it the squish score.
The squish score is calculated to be -8.0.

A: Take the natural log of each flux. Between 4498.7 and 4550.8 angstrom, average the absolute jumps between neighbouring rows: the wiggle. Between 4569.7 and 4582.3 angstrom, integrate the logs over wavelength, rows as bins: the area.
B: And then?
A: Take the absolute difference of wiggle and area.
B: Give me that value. 26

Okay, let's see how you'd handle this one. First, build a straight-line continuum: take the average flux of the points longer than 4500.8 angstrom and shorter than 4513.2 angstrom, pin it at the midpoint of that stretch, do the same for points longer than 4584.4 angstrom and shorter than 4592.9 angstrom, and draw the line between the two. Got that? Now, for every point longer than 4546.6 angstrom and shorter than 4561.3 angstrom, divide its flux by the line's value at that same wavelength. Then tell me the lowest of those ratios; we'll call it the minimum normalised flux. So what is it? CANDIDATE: 0.87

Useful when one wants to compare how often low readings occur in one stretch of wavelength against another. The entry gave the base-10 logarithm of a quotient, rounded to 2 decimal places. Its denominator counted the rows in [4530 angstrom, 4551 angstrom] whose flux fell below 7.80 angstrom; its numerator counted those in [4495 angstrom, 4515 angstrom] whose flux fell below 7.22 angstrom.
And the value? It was -0.85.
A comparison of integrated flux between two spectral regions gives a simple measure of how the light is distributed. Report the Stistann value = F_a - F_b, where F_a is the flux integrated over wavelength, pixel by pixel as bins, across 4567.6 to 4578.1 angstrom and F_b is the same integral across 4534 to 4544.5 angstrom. 12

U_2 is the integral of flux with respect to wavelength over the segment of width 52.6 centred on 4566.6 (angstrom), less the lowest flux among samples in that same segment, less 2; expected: 411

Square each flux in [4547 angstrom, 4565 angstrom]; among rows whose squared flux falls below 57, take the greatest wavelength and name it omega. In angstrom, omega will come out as 4556.03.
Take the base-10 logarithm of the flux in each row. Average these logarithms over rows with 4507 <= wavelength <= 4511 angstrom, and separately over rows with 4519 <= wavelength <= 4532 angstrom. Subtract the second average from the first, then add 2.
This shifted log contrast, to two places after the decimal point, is 2.06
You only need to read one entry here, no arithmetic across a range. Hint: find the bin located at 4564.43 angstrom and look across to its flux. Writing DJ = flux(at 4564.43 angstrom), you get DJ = 7.69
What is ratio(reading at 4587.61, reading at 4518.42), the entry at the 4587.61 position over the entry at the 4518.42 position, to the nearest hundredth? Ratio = 1.13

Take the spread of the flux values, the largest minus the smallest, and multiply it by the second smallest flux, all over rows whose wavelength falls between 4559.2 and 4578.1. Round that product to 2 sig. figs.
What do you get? 11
